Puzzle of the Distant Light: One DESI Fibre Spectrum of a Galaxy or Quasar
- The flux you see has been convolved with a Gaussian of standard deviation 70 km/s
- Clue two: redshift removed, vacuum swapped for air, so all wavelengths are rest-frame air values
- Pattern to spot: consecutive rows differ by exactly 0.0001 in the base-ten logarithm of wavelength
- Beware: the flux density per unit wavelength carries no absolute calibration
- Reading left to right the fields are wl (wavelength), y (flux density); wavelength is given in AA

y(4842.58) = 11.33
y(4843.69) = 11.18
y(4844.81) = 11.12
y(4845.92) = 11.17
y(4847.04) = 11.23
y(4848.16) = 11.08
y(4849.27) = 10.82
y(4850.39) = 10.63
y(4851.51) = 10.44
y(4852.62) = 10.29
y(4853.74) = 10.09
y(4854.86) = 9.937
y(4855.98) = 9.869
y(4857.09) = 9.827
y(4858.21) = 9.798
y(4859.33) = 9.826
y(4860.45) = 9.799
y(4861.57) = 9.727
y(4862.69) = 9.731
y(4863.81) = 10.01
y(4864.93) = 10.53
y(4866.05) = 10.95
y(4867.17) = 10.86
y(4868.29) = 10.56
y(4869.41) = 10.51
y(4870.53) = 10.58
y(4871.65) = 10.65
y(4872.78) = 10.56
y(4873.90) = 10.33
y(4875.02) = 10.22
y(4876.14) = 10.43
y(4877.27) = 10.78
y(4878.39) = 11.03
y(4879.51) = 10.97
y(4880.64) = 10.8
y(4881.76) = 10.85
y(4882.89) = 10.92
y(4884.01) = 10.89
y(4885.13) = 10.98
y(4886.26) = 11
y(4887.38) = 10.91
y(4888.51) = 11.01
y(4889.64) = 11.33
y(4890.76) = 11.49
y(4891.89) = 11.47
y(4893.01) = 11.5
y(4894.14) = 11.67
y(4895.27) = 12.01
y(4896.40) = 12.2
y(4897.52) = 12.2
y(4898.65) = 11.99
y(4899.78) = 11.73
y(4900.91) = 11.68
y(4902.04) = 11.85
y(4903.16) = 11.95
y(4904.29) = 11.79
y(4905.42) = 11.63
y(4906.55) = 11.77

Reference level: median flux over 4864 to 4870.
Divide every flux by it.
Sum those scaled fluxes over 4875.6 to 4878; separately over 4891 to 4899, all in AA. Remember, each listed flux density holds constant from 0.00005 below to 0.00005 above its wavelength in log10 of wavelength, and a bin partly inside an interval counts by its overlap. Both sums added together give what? 10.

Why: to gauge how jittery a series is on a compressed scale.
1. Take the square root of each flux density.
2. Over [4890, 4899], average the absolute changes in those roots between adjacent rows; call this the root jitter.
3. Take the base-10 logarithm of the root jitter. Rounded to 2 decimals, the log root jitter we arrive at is -1.70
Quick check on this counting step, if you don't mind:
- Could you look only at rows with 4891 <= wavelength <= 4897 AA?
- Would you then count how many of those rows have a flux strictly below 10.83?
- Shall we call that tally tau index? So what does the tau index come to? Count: 0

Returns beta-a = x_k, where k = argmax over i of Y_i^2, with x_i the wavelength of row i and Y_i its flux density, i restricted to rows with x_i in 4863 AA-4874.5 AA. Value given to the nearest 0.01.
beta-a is 4866.05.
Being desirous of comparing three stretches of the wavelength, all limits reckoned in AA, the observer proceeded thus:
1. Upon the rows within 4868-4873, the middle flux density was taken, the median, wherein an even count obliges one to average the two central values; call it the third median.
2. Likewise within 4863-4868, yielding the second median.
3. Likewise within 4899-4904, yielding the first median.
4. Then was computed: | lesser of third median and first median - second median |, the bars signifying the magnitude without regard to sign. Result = 0.1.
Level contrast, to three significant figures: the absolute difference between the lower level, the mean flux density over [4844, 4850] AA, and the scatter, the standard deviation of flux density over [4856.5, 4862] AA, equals 11.0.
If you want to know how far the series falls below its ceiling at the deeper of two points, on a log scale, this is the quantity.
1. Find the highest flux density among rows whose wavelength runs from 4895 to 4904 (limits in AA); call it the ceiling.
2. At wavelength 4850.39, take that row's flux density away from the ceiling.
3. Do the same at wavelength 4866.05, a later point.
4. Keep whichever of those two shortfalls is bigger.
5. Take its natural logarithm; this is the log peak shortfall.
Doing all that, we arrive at 0.45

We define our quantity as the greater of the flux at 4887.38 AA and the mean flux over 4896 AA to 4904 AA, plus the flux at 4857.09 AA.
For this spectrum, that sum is 21.8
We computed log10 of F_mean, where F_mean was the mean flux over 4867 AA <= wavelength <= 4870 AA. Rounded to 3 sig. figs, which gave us 1.03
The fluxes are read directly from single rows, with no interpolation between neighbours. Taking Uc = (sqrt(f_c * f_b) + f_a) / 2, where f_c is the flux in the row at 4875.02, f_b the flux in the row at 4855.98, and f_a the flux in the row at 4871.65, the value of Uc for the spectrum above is 10.3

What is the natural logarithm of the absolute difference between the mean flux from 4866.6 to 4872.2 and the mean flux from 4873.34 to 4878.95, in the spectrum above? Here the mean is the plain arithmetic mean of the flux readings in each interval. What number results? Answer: -2.6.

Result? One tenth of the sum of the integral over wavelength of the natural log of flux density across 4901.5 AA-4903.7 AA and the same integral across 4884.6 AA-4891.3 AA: 2.2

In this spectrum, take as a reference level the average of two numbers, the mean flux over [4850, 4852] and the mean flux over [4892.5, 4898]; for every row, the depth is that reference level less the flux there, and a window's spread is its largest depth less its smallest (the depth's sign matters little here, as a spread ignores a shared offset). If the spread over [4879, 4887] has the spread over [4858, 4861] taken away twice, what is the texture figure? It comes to 0.14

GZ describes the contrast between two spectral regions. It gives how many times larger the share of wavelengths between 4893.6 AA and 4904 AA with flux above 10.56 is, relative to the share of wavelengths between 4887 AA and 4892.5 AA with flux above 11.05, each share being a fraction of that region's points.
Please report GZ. 1.7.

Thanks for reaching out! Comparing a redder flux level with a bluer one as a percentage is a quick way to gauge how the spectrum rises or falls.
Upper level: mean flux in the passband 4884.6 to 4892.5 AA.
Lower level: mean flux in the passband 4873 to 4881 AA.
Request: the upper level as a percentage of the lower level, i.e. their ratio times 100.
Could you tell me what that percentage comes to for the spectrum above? 105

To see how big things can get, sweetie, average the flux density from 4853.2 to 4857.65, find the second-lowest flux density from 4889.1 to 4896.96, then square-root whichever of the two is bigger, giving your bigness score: 3.39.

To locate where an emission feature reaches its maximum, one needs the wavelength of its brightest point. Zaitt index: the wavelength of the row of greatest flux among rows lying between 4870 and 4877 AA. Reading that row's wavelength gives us 4871.65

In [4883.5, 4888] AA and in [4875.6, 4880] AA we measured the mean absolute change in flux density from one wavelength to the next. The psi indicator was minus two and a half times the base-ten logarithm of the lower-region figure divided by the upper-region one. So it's -1.3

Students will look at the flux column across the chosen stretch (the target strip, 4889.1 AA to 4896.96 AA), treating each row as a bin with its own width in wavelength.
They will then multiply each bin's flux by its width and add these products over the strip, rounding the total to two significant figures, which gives 92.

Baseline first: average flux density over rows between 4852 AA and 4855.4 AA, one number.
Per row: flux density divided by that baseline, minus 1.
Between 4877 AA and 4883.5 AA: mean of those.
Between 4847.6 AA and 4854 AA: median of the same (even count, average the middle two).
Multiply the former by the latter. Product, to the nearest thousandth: 0.003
